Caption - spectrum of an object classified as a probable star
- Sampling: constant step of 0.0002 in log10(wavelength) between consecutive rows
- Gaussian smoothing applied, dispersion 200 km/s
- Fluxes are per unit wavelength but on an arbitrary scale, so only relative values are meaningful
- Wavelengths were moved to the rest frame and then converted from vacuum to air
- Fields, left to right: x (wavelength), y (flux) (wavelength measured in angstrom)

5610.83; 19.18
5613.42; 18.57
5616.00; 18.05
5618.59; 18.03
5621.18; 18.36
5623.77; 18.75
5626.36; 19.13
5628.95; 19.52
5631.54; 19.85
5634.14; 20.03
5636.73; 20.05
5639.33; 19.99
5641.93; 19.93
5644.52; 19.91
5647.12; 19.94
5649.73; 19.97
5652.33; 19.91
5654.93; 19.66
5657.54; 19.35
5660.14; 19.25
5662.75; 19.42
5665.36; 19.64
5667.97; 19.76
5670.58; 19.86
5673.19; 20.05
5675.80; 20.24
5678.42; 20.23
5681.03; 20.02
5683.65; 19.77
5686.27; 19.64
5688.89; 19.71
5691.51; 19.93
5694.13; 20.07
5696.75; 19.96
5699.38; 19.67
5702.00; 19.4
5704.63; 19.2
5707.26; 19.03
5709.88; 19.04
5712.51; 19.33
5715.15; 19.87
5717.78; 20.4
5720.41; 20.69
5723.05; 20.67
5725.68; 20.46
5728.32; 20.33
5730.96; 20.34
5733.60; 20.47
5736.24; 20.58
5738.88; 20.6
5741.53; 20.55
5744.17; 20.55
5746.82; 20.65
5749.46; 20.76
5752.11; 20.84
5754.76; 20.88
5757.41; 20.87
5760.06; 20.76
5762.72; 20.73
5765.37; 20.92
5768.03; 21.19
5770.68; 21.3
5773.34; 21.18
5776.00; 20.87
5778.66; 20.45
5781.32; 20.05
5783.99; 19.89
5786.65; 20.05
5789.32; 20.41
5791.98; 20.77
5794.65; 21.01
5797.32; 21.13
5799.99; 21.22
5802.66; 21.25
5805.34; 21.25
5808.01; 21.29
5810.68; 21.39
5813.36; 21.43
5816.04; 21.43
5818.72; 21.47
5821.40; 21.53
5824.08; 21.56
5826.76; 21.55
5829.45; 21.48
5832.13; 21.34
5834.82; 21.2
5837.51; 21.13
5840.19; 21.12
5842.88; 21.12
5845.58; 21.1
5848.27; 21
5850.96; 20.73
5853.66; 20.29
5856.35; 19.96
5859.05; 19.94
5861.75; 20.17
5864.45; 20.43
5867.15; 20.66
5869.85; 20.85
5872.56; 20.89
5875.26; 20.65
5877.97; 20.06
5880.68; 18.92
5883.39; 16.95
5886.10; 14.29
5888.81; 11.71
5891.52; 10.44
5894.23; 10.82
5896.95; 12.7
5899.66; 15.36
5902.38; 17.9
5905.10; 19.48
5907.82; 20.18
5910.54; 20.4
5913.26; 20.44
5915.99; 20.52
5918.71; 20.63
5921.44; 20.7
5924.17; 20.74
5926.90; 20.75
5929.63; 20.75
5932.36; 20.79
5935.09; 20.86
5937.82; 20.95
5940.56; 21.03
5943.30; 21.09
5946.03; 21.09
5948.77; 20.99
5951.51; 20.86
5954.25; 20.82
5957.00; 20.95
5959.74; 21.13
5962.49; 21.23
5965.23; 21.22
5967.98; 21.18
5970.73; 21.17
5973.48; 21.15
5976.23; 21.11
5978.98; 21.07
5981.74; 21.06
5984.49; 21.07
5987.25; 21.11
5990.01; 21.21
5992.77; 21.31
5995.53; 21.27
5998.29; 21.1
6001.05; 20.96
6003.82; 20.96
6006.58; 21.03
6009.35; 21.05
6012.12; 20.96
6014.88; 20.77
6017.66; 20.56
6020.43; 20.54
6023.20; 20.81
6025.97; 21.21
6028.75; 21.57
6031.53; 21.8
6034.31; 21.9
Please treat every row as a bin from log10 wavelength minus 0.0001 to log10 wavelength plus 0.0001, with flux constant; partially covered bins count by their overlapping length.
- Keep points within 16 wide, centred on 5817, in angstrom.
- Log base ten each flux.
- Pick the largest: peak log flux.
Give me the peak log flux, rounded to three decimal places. 1.334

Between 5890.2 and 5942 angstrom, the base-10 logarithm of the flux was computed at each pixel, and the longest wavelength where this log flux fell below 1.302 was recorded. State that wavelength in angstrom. 5905.10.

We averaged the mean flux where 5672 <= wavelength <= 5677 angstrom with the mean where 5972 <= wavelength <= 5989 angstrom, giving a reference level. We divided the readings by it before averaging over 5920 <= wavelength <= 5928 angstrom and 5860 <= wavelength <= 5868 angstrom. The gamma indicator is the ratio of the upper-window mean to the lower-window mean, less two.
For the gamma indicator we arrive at -0.98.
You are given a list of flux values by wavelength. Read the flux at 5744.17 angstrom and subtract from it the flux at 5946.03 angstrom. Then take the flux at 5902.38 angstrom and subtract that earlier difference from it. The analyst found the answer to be 18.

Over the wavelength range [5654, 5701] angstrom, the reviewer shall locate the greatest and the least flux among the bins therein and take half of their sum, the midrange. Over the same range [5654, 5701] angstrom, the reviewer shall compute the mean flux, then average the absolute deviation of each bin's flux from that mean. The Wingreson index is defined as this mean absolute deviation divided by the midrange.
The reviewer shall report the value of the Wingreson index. 0.011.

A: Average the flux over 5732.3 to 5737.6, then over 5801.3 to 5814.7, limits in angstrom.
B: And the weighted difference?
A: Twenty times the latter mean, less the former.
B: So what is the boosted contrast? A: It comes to 406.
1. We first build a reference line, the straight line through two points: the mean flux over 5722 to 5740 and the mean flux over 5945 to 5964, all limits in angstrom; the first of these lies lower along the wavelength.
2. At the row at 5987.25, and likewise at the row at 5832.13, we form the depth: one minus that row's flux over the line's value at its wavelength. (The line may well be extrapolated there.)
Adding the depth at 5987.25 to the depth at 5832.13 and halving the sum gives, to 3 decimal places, -0.015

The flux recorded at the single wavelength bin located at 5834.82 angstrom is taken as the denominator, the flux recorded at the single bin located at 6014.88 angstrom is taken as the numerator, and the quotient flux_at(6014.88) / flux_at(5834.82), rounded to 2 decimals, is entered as 0.98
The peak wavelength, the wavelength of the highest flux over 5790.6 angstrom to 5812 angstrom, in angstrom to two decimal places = 5810.68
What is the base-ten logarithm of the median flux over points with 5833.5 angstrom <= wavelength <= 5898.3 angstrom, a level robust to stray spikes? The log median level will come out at 1.31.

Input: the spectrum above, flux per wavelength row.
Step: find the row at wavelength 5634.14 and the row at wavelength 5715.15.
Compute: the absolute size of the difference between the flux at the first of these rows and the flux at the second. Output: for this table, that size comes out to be 0.16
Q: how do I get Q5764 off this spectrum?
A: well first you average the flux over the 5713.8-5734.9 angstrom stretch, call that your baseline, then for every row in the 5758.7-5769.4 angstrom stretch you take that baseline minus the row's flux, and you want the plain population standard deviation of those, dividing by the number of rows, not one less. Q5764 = 0.18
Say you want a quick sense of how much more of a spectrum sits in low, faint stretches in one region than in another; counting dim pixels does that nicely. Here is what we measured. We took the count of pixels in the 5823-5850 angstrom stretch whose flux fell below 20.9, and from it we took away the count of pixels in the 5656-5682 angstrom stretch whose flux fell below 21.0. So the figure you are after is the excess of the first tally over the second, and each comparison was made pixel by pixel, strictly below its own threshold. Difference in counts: -10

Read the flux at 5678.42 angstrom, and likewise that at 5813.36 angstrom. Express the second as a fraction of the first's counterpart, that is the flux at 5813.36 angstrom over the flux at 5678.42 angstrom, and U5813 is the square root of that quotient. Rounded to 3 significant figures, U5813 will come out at 1.03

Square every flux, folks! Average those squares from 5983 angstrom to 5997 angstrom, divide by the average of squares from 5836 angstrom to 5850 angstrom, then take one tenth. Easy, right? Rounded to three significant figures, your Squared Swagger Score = 0.101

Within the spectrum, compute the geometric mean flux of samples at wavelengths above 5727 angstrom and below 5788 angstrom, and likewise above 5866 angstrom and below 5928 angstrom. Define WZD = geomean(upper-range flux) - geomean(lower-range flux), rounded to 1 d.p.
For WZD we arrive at -3.0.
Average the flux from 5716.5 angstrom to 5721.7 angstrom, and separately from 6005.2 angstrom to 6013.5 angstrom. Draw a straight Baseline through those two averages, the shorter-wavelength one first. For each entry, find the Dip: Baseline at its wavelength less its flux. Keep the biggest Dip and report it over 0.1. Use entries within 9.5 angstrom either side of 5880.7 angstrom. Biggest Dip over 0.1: 91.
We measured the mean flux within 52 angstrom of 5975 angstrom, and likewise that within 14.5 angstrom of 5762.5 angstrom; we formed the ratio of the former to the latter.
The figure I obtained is 1.00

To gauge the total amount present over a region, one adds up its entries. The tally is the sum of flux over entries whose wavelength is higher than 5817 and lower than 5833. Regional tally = 129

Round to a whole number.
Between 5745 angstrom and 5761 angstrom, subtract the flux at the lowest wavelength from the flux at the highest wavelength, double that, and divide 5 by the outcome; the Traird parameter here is 23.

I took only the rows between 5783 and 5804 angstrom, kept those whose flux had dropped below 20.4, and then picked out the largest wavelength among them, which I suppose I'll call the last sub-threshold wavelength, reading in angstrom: 5786.65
